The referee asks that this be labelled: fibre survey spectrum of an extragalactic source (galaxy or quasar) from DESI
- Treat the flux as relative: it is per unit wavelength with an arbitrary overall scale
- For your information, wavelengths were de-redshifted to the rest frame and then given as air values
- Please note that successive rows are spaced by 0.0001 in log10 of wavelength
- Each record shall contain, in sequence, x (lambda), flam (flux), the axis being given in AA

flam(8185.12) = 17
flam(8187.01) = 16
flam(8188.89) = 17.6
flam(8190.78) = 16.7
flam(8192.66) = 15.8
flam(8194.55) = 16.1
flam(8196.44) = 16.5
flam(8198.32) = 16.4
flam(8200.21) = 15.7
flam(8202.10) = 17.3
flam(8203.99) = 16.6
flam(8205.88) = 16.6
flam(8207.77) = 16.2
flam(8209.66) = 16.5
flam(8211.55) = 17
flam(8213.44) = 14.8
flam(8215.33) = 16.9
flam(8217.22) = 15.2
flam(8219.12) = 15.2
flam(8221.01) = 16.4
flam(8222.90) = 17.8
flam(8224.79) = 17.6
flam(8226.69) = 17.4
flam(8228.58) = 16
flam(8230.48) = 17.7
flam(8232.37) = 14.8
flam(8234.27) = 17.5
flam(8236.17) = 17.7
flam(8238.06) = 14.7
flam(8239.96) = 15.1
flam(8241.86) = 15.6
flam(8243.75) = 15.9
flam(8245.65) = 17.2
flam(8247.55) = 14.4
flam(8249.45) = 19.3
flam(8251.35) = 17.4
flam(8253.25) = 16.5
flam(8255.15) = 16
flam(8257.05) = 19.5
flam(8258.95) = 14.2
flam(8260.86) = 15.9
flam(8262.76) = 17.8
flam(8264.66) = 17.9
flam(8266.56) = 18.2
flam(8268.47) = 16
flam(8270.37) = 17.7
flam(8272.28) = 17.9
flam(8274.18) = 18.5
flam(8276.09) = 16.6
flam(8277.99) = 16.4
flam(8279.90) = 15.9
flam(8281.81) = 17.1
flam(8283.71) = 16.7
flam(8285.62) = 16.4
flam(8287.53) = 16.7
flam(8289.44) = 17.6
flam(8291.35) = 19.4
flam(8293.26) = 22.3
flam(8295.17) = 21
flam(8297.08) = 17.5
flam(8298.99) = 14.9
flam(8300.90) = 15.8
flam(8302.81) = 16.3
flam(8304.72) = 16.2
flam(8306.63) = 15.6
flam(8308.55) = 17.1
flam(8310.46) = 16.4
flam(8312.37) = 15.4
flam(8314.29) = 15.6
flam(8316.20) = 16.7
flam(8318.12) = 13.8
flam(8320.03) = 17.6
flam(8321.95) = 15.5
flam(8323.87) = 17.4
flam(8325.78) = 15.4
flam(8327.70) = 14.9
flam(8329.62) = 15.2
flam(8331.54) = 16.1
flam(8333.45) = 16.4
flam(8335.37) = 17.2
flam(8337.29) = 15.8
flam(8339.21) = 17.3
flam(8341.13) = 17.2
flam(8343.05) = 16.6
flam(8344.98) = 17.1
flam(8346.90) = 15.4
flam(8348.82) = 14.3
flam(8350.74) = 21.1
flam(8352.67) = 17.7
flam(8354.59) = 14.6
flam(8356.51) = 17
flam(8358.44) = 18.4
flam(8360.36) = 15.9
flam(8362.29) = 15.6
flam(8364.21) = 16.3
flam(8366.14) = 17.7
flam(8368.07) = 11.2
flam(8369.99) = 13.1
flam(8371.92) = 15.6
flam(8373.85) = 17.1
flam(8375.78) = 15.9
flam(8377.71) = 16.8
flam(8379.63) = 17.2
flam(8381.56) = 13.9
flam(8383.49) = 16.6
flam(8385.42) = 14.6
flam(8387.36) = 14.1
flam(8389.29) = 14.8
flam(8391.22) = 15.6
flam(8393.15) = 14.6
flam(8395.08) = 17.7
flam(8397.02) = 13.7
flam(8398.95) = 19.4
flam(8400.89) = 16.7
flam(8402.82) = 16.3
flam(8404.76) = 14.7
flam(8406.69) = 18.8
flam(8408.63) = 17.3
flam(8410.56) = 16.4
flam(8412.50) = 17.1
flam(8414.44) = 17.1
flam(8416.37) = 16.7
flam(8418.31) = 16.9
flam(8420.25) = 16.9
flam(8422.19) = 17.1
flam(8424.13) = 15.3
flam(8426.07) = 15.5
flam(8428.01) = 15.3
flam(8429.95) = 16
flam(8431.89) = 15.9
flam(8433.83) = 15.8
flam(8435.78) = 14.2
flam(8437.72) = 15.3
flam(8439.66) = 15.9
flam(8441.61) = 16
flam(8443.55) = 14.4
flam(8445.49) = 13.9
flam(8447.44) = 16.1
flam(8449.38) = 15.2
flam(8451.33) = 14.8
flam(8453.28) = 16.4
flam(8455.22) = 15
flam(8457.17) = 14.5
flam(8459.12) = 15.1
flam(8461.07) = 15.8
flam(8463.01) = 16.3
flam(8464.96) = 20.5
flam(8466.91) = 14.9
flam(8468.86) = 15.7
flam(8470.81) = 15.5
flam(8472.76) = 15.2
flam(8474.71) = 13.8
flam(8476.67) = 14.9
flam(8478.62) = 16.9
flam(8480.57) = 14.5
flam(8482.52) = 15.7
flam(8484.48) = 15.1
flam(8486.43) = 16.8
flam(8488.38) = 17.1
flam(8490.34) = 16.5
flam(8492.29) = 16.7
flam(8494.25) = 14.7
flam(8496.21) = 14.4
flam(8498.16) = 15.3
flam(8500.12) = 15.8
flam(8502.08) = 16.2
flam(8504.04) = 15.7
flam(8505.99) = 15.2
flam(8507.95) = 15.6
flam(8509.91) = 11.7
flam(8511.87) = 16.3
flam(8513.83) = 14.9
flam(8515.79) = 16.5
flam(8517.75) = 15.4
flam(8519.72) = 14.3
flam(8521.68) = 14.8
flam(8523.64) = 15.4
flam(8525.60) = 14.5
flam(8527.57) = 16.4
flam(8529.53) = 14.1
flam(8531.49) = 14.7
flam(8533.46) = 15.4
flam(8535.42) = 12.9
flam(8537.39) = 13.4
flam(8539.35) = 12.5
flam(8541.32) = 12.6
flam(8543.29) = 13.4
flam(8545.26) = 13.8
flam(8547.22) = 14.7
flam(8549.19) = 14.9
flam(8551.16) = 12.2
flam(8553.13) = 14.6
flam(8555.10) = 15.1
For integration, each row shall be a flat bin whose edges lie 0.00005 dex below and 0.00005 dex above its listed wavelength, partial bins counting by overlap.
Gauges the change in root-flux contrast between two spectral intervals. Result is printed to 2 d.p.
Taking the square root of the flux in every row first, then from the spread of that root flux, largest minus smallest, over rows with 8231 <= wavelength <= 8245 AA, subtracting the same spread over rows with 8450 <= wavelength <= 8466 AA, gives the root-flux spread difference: -0.35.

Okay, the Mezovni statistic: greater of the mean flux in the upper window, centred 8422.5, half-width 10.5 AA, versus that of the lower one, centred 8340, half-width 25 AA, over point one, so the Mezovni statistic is 164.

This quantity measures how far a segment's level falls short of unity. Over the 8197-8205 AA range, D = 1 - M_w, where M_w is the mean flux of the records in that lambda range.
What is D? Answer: -15.50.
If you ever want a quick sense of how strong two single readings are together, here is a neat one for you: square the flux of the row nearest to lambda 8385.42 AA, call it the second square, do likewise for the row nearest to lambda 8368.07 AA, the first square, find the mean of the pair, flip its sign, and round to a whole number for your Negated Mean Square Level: -169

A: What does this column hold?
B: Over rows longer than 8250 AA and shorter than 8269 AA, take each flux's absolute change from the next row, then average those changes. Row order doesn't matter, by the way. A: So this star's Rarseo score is 1.8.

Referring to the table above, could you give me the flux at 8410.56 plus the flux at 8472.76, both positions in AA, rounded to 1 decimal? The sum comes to 31.6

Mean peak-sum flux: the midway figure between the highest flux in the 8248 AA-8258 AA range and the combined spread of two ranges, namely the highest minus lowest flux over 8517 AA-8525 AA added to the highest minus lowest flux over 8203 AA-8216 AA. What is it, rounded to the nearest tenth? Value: 11.4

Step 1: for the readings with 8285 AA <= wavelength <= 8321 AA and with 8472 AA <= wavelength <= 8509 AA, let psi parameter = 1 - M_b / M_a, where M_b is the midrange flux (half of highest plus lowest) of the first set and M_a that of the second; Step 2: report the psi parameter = -0.17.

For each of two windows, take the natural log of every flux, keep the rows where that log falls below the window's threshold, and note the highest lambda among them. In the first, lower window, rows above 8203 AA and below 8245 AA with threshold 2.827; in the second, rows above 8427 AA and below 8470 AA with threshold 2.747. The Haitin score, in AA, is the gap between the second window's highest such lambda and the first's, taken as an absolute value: 223.2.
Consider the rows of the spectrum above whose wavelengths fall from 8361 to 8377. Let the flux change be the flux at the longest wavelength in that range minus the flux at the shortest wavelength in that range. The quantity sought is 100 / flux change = 333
